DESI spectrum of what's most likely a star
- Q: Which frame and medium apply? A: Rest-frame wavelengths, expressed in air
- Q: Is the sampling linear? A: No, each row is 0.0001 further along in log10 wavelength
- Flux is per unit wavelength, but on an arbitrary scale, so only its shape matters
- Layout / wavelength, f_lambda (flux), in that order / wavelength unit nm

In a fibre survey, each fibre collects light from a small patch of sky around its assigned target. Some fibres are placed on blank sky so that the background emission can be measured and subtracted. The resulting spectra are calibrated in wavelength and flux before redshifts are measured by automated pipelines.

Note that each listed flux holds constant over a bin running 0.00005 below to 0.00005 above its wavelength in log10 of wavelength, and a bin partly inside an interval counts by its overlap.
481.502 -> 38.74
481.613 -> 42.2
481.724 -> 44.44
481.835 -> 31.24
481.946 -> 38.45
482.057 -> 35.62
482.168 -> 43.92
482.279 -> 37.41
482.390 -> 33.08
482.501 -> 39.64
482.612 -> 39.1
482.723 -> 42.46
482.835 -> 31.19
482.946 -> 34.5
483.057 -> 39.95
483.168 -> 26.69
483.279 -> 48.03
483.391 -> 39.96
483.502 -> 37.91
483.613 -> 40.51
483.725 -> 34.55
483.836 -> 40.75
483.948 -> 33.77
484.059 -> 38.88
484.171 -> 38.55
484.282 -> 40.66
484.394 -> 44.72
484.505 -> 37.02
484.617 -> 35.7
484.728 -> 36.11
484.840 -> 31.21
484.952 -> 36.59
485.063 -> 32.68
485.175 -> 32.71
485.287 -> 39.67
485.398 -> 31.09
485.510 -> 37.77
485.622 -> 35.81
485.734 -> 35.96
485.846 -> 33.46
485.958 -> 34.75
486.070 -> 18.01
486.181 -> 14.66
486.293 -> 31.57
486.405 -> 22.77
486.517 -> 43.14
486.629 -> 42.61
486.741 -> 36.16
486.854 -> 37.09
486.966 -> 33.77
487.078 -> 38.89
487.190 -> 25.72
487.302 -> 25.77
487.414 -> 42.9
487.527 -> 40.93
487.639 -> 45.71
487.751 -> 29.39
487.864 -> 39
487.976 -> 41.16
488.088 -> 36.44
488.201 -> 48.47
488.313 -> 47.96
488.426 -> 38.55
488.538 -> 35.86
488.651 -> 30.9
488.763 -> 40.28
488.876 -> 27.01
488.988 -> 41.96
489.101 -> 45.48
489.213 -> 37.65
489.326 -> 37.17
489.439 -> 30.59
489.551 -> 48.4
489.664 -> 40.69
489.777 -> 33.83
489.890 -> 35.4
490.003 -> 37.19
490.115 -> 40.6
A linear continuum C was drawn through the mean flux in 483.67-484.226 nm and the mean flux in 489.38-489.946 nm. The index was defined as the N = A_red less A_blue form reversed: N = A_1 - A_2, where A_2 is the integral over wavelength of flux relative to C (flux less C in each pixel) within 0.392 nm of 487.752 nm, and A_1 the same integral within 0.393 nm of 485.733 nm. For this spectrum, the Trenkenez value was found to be -5.3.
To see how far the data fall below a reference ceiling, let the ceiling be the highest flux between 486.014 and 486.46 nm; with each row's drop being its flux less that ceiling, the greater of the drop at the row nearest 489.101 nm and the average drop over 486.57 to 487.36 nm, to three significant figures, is 13.9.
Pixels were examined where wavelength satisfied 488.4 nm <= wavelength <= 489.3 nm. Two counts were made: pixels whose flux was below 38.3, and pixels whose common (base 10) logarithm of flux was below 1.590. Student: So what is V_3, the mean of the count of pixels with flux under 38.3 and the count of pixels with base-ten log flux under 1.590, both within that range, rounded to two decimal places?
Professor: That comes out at 4.50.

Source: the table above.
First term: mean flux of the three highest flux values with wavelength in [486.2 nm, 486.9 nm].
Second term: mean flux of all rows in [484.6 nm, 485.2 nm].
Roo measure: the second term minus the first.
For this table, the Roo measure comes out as -6.8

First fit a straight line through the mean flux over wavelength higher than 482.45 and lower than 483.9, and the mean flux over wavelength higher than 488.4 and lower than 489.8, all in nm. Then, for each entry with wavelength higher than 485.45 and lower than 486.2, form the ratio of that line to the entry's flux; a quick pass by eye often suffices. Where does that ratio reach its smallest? 485.510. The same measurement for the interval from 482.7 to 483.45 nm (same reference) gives 483.279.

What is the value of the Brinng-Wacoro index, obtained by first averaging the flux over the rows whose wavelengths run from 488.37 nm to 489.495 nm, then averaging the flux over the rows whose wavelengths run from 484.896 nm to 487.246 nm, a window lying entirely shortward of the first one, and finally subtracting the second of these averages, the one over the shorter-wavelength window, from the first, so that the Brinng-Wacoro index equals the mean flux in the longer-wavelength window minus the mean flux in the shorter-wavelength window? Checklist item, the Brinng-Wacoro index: 3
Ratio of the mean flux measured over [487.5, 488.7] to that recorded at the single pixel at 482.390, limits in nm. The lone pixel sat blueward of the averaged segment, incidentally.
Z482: 1.19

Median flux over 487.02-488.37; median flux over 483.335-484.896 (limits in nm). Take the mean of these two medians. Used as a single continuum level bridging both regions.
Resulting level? 39.10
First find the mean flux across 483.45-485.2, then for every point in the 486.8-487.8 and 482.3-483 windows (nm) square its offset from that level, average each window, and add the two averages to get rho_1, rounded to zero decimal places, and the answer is 66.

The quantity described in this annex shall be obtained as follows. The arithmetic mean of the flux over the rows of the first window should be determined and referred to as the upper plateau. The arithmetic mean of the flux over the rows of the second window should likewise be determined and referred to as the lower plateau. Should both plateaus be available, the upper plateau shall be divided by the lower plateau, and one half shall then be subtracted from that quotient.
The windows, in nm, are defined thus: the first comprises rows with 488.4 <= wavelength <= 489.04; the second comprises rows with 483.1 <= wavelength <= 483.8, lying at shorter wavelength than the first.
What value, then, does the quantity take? 0.44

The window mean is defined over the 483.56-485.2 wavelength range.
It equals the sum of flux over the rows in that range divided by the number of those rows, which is 37.0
